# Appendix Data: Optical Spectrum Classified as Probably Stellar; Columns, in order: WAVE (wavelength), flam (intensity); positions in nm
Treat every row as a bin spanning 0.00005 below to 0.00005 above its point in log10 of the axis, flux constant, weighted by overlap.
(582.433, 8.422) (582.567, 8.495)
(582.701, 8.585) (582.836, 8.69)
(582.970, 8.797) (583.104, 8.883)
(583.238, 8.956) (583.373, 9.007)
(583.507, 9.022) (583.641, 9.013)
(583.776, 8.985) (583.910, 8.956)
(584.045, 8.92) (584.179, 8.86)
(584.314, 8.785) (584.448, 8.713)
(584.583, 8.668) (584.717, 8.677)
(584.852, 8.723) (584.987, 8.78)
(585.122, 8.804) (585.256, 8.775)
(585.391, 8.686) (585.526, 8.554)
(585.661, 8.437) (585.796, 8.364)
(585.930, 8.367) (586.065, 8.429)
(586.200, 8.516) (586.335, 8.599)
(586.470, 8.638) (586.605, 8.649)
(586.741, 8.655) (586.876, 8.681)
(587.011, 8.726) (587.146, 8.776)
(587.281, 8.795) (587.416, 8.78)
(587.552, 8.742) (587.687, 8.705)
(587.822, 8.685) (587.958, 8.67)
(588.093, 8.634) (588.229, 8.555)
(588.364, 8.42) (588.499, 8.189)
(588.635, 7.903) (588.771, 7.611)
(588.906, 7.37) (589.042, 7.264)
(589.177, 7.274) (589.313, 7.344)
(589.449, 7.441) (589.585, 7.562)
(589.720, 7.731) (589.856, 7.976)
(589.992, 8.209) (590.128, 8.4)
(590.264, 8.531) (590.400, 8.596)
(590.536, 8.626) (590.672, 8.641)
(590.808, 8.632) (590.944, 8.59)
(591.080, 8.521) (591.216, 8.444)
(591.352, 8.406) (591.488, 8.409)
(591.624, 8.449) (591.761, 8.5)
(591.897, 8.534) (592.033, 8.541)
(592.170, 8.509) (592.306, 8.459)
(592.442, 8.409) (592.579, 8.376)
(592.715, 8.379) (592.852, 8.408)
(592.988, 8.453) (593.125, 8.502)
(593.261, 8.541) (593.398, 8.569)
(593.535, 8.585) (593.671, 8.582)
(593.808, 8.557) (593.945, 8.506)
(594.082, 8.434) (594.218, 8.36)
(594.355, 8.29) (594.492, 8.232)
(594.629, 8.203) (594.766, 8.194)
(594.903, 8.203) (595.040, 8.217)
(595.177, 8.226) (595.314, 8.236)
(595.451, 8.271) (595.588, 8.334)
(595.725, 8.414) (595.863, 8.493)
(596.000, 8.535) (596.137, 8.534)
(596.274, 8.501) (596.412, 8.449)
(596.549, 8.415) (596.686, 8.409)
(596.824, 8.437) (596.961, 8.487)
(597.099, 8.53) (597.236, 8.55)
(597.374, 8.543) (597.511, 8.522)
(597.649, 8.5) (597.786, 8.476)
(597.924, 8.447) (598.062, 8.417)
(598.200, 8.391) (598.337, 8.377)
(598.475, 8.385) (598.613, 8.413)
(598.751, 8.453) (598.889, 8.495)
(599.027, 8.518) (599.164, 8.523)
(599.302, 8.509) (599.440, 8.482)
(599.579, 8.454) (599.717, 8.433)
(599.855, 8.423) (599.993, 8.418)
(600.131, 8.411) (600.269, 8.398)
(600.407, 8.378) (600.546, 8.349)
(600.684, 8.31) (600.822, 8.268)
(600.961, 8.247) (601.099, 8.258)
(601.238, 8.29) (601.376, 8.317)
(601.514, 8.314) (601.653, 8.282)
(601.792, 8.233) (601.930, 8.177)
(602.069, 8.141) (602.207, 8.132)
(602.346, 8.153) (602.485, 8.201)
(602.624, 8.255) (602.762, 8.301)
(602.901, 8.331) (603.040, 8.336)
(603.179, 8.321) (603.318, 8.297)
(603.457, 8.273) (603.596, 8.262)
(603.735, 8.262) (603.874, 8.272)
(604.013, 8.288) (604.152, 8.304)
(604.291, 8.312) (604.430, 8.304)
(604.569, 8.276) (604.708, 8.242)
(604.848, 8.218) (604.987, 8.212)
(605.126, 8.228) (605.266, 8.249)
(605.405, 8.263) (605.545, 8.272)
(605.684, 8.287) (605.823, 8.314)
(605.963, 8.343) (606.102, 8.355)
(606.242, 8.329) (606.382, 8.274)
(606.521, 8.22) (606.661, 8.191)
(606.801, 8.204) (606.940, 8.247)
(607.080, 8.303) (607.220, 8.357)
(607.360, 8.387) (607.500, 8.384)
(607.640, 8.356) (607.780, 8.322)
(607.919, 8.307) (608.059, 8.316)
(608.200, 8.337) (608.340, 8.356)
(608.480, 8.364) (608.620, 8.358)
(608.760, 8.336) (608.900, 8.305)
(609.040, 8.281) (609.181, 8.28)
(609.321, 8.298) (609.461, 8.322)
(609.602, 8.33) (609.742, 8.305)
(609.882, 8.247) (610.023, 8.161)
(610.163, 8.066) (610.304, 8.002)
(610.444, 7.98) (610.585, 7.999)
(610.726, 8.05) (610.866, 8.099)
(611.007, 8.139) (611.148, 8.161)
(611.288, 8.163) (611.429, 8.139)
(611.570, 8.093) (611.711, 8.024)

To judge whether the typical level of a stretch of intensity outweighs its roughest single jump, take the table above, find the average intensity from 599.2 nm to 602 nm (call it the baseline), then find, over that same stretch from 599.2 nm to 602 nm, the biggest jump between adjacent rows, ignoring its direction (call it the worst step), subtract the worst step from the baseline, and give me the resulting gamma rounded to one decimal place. 8.3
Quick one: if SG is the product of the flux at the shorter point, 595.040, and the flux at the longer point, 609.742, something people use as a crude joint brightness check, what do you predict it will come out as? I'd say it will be 68.2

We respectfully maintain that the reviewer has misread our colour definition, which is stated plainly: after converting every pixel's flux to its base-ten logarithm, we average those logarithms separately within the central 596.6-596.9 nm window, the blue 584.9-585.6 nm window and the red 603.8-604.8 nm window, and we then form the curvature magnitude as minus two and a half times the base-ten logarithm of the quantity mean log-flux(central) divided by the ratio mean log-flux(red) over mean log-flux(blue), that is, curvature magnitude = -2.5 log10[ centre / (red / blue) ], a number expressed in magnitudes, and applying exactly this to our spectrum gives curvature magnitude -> 0.058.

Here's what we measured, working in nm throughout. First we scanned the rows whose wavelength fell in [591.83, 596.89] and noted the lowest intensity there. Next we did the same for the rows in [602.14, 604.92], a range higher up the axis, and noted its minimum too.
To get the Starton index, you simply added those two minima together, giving 16.3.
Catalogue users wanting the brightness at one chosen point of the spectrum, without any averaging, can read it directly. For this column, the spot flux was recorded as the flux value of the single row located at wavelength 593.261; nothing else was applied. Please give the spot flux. 8.541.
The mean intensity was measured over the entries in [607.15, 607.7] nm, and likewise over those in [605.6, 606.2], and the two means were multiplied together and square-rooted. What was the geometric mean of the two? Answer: 8.35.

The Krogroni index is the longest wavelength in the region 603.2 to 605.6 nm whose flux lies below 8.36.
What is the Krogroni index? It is 605.545 nm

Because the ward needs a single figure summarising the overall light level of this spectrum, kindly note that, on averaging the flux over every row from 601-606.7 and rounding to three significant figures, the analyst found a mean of 8.27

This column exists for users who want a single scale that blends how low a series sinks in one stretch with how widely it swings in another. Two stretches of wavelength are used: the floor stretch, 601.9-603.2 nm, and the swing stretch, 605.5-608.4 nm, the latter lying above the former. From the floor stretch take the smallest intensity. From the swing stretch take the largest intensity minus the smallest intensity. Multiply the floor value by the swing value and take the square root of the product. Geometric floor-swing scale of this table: 1.26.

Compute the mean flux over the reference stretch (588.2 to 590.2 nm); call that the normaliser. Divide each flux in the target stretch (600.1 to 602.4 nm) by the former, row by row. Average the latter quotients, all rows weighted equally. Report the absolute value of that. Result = 1.06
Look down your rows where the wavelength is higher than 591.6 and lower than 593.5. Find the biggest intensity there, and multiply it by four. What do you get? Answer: 34.3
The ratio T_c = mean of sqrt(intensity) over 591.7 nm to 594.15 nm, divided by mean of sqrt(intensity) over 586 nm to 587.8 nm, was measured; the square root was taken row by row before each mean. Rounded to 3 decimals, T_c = 0.990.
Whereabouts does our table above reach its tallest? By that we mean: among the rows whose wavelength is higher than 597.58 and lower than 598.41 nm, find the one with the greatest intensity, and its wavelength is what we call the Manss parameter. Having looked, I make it 597.649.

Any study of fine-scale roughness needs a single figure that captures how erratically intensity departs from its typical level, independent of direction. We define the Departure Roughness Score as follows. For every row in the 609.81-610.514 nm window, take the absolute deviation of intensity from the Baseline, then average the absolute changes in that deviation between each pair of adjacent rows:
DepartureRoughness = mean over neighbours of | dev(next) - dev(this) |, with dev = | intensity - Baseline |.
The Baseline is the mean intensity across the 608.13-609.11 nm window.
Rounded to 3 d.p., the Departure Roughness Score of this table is 0.067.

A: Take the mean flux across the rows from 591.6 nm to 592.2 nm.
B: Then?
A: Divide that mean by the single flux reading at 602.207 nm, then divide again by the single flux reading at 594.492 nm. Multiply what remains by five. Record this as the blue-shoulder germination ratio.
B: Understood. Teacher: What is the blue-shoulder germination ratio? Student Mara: 0.635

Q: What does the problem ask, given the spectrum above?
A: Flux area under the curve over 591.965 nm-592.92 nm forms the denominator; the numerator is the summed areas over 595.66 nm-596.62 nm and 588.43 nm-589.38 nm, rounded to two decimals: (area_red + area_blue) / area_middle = 1.90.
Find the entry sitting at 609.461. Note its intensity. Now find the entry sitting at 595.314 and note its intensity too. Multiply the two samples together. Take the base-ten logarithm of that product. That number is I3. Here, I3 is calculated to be 1.84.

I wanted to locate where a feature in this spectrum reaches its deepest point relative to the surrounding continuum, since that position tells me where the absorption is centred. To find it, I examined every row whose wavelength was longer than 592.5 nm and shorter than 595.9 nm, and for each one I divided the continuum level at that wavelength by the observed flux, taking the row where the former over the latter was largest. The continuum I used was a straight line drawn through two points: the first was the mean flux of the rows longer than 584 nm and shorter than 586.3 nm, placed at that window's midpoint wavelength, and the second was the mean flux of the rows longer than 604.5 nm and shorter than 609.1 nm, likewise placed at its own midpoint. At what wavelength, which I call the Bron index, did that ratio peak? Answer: 594.766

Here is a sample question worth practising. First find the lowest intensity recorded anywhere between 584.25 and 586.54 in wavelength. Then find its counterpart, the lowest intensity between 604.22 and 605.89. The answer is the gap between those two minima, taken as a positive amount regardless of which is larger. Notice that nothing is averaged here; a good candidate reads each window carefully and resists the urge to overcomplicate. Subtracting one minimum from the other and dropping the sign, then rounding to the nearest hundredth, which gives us 0.15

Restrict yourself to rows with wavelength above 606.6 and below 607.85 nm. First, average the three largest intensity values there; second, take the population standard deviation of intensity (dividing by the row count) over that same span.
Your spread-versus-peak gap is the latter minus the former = -8.31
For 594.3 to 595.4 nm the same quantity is -8.22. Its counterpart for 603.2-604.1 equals -8.27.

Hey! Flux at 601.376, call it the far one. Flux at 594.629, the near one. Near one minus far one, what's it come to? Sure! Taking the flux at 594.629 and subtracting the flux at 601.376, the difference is -0.11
